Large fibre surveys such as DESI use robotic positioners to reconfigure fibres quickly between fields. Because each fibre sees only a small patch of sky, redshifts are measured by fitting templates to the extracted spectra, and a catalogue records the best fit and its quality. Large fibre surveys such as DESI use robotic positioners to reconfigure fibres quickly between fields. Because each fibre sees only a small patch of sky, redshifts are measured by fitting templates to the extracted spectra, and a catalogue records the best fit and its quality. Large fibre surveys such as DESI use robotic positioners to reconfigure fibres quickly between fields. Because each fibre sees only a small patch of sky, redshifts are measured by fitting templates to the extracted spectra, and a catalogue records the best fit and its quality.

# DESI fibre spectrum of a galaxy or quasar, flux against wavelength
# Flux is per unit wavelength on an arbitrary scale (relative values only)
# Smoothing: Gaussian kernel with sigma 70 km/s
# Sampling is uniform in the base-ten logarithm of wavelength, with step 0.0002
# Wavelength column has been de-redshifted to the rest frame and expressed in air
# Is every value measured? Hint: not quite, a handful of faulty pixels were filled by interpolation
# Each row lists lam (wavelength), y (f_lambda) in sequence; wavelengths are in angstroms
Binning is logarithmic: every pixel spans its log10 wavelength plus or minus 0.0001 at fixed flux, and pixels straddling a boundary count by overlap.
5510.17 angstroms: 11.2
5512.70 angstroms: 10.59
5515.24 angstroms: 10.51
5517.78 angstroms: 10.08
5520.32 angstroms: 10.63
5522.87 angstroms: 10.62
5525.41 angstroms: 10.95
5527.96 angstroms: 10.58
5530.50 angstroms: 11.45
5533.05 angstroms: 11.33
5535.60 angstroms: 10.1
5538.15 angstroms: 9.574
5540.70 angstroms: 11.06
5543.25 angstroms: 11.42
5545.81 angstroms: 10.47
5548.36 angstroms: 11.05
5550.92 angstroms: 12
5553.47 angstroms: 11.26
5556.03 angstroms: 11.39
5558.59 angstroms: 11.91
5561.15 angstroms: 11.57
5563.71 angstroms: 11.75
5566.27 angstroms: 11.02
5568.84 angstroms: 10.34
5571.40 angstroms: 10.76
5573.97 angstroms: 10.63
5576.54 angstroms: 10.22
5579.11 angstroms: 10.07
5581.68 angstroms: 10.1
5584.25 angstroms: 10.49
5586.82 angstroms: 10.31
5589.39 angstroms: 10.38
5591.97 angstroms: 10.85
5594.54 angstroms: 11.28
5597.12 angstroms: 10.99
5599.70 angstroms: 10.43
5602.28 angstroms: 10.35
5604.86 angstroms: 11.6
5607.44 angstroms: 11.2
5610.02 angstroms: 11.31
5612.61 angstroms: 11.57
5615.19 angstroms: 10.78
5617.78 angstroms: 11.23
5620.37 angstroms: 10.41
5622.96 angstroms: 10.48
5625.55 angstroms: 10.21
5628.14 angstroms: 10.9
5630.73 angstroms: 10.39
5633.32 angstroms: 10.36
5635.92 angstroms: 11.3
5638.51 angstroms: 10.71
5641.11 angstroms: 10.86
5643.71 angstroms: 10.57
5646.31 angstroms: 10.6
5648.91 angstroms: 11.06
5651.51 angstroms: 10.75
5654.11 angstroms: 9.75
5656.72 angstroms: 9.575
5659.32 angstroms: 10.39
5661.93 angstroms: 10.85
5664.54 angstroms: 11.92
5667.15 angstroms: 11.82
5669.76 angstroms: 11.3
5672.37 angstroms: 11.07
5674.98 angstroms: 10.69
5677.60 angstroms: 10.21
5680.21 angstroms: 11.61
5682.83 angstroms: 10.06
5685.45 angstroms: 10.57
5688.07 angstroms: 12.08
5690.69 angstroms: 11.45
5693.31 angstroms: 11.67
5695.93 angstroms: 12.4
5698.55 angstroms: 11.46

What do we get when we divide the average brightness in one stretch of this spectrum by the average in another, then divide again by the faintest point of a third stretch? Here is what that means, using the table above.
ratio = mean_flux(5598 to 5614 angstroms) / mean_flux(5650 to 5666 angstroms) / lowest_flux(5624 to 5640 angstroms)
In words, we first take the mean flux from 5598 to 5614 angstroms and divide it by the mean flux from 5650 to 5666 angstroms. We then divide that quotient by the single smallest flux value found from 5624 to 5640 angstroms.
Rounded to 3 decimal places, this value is 0.103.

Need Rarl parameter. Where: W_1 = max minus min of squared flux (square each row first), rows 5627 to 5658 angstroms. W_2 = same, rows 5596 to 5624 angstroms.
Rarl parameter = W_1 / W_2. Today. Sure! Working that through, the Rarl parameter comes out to 1.31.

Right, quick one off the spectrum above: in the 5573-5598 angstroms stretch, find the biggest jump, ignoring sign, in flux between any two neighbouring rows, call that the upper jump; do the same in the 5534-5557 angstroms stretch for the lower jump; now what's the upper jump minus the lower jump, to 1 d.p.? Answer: -1.0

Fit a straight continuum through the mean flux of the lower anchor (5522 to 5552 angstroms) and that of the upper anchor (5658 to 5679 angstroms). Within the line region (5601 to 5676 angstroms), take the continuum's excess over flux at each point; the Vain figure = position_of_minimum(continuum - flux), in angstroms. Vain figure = 5664.54 angstroms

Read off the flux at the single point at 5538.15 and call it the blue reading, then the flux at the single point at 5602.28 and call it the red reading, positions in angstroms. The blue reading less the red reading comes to -0.8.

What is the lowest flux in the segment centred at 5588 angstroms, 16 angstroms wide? 10.1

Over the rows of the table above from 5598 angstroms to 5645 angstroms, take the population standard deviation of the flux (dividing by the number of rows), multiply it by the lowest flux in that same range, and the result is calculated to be 4.48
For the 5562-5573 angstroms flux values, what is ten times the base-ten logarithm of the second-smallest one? 10.32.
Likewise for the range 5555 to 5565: 10.63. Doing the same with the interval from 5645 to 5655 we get 10.25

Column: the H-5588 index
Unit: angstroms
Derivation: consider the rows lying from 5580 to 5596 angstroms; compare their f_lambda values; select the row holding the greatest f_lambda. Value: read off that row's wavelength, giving 5594.54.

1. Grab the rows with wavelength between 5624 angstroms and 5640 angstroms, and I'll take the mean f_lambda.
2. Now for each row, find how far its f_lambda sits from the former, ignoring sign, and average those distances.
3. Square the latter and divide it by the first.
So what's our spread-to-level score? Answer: 0.010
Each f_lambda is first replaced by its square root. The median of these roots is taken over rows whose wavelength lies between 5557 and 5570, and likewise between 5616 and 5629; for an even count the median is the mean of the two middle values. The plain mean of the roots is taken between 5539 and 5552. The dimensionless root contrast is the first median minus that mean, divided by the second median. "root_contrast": 0.02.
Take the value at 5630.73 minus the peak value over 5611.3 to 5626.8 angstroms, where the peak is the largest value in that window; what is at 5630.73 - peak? -1.2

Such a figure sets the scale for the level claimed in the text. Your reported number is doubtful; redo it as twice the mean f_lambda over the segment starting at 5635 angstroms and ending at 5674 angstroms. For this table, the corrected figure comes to 21.7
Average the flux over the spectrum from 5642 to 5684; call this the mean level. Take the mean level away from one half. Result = -10.3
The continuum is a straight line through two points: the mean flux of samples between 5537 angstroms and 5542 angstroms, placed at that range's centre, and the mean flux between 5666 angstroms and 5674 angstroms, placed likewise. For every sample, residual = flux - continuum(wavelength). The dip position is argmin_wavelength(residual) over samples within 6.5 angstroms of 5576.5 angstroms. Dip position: 5579.11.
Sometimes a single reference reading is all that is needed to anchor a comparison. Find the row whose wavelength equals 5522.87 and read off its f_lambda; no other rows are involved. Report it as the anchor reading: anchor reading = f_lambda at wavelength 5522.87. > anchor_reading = 10.62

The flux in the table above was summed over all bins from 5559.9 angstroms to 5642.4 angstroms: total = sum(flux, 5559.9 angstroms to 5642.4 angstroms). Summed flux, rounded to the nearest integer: 345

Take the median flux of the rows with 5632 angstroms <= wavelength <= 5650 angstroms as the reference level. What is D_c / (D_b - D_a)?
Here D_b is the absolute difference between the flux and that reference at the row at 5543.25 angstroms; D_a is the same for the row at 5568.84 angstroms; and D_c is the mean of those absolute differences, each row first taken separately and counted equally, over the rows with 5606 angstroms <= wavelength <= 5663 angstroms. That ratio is 1.1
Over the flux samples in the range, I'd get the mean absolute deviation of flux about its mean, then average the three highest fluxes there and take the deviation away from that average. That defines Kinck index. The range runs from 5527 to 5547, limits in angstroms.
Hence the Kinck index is 10.8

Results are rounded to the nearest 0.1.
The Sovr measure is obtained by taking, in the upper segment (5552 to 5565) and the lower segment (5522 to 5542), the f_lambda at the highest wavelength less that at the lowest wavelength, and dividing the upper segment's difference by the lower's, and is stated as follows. 1.1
